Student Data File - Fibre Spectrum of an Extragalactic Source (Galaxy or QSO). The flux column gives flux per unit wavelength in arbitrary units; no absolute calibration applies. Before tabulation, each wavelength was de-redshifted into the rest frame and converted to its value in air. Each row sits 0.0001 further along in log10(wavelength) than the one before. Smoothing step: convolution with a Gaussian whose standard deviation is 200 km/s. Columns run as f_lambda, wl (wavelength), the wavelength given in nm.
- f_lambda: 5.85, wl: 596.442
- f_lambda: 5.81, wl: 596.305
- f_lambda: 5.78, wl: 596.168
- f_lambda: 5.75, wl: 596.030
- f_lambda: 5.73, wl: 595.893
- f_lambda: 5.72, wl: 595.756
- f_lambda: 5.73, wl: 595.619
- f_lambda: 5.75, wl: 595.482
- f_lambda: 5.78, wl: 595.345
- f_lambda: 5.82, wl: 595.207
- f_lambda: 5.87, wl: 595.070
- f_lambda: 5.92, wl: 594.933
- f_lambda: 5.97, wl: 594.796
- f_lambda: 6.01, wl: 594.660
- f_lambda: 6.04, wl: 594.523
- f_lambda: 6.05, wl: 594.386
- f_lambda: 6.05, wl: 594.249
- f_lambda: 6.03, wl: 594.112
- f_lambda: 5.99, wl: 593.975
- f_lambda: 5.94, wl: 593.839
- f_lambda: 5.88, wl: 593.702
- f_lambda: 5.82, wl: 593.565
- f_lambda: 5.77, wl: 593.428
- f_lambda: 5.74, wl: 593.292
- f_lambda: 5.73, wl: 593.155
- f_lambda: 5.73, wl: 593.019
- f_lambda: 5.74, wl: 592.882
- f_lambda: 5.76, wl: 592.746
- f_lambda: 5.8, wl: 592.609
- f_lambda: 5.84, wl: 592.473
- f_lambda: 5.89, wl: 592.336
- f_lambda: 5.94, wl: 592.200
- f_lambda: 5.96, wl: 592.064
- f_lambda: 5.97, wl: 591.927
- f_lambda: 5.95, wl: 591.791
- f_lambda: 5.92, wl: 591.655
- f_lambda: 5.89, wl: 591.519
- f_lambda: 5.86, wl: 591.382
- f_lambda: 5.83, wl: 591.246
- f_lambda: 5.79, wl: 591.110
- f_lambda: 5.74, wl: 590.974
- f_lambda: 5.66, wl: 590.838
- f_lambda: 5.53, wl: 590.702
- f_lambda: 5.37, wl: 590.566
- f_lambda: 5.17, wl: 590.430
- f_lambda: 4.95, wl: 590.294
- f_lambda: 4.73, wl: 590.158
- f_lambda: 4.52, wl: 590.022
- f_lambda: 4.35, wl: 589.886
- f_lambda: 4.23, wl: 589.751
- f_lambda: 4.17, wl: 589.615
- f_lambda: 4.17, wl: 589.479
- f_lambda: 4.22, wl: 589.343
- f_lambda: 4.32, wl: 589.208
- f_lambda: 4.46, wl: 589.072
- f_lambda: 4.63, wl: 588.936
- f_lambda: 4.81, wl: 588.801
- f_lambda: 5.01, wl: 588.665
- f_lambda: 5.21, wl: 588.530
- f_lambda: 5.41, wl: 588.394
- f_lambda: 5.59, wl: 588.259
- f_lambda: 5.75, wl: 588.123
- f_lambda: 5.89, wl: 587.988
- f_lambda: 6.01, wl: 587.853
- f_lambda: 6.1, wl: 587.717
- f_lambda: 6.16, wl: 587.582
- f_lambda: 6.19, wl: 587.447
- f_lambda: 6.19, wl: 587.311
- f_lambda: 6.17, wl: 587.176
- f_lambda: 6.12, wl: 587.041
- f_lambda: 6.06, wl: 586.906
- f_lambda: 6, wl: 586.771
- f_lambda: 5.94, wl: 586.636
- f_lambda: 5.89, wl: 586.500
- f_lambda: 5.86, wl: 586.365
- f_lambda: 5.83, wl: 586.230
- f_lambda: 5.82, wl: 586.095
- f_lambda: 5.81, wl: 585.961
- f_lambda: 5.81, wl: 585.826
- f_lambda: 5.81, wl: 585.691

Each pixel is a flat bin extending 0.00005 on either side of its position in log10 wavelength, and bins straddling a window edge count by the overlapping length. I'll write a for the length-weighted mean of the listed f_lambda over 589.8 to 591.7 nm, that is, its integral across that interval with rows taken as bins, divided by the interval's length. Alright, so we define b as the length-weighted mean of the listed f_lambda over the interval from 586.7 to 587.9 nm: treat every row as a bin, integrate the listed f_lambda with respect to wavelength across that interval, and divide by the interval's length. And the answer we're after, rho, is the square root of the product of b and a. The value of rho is 5.7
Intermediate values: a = 5.36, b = 6.11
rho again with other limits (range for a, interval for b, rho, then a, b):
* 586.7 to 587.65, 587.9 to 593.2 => 5.7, 6.13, 5.32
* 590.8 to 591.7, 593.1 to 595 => 5.9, 5.81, 5.93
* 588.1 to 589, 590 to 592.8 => 5.4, 5.18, 5.64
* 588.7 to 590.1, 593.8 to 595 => 5.1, 4.40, 6.01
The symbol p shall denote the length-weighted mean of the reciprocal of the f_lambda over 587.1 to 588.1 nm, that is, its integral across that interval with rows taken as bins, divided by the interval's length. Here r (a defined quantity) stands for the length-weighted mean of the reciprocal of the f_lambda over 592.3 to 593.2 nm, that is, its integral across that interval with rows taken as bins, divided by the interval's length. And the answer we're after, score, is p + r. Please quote 0.34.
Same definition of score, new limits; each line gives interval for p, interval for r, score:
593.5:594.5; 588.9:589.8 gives 0.40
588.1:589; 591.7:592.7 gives 0.36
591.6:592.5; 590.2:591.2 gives 0.35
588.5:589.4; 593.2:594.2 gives 0.39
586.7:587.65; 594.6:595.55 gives 0.33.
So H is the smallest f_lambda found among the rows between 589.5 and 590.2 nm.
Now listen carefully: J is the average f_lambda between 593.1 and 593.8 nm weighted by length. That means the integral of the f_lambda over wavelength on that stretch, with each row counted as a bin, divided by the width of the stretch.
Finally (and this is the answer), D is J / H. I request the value 1.39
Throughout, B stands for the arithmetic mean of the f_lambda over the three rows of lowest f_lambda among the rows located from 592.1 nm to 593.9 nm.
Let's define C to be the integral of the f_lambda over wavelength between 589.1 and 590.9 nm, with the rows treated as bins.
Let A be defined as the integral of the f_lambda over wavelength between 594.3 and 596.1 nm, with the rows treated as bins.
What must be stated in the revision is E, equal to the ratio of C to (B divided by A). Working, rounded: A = 10.5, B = 5.73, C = 8.5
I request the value 15.6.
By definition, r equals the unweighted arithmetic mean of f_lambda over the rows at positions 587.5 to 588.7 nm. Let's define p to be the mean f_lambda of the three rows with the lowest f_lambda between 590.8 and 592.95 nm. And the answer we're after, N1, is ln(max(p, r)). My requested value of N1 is 1.74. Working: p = 5.71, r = 5.68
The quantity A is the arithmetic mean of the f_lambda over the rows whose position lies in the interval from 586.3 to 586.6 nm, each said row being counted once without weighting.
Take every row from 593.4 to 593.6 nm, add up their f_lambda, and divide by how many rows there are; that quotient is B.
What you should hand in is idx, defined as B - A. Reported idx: -0.1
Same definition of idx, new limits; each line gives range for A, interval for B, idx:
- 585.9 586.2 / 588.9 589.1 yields -1.3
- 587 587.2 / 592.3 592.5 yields -0.3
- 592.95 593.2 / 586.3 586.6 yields 0.1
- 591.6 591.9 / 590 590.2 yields -1.3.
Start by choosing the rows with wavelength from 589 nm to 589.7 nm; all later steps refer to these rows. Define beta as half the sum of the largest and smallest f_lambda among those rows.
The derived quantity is 4.3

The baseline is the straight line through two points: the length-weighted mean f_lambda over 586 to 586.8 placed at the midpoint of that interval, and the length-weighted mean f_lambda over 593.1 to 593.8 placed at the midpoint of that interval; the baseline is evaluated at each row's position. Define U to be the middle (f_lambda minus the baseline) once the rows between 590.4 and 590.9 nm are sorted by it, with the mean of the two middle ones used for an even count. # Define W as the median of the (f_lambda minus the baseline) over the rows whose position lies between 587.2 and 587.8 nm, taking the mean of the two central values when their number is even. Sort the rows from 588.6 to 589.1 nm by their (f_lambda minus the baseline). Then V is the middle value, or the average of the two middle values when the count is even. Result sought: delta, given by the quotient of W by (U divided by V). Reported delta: 0.9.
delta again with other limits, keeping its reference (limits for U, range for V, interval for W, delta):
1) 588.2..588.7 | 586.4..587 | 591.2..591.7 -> 0.0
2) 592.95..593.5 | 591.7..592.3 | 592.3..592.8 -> 0.0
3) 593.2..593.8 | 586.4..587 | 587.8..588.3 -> -0.6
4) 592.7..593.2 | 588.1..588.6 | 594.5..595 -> 1.3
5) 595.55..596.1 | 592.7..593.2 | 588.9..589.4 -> -3.0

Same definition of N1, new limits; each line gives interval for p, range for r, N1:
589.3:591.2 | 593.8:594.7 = 1.79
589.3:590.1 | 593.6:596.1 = 1.77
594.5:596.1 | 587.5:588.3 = 1.78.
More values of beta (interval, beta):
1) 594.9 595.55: 5.8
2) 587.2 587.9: 6.1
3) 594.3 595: 6.0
